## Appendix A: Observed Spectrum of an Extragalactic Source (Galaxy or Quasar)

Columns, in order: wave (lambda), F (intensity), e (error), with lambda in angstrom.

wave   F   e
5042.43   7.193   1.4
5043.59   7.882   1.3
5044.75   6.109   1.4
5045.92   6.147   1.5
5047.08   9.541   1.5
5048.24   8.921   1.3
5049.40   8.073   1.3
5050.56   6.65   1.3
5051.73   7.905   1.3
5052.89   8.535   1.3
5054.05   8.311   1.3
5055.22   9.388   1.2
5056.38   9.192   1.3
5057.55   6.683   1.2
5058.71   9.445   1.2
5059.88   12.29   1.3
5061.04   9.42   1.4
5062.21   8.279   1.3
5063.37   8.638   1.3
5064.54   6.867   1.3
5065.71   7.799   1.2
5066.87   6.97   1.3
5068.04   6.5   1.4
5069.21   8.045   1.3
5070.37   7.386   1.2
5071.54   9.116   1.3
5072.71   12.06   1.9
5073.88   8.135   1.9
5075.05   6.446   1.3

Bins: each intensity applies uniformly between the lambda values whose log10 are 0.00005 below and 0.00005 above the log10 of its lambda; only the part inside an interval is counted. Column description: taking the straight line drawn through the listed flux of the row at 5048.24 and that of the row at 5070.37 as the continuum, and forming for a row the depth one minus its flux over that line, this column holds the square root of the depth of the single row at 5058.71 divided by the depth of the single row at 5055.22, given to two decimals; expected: 1.16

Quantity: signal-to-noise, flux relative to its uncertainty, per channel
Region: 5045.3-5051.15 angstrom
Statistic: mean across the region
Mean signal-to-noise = 5.7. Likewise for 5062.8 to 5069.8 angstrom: 5.8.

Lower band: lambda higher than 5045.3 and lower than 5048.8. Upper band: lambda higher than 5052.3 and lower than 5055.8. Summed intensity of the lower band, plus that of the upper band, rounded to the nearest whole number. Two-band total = 51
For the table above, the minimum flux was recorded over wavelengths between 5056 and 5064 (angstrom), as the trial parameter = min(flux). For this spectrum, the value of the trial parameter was 6.683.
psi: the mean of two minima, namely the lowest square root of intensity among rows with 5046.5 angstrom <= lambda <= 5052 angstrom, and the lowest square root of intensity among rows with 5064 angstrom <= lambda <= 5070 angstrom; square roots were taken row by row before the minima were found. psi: 2.56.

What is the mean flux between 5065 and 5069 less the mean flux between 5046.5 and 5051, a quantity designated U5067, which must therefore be -1.2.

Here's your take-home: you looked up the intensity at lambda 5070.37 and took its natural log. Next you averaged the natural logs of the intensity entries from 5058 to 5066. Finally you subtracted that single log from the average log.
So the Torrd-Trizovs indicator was 0.18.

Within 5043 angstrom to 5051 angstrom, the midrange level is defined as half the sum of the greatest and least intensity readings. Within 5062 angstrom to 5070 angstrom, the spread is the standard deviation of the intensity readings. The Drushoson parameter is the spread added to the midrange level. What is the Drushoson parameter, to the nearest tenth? 8.6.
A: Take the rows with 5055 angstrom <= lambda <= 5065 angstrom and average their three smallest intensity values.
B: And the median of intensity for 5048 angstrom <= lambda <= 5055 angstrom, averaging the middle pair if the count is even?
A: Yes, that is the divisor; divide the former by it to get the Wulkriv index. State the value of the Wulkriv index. 0.89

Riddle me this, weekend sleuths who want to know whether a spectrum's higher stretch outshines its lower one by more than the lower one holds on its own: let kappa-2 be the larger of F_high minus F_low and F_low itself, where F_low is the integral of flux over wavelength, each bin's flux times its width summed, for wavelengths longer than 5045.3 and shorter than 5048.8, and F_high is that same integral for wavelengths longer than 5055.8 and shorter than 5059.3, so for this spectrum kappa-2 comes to 29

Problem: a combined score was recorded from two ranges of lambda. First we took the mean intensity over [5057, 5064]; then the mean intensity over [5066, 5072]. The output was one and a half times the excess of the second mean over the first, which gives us -2.3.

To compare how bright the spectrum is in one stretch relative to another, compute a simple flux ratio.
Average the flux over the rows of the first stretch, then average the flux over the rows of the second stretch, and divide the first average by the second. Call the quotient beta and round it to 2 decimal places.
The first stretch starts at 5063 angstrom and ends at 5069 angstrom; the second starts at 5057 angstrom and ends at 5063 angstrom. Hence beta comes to 0.80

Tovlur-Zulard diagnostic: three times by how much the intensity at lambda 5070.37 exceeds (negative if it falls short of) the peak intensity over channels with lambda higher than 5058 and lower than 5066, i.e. -15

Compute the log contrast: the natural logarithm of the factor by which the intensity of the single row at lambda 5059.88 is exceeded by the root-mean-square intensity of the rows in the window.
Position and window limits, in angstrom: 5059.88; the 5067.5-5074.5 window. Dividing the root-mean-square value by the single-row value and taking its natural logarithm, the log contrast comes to -0.34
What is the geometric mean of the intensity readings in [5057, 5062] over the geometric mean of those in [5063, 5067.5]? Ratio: 1.2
